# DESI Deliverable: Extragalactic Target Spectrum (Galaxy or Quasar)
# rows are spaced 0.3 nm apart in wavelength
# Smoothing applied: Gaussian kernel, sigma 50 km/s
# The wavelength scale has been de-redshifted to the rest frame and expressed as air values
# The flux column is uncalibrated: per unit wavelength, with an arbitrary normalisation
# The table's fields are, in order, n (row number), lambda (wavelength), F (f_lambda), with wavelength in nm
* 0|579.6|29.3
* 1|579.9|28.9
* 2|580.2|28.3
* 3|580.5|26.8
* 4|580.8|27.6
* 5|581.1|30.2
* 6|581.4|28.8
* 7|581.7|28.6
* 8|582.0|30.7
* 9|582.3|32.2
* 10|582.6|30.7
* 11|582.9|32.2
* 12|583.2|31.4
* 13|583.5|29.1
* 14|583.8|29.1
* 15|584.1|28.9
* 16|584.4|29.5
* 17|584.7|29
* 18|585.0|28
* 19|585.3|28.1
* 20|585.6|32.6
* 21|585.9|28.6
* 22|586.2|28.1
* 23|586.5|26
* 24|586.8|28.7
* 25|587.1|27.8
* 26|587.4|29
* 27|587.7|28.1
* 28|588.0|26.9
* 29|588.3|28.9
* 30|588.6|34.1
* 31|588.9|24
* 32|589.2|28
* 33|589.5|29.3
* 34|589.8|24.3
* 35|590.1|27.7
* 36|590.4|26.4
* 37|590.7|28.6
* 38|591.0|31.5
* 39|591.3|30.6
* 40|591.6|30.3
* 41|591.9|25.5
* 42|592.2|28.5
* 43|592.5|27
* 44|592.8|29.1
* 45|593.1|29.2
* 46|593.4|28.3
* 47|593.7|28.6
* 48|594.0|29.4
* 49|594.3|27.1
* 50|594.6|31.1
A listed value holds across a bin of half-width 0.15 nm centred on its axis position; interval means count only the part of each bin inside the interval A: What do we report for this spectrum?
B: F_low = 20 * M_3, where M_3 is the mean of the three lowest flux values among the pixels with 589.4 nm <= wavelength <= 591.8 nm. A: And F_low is 523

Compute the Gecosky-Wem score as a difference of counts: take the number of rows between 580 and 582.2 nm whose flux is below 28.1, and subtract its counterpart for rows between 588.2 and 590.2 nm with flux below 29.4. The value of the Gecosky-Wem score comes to -4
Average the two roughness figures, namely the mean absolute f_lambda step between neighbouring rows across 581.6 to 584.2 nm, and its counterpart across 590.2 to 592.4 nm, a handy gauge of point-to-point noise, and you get 1.8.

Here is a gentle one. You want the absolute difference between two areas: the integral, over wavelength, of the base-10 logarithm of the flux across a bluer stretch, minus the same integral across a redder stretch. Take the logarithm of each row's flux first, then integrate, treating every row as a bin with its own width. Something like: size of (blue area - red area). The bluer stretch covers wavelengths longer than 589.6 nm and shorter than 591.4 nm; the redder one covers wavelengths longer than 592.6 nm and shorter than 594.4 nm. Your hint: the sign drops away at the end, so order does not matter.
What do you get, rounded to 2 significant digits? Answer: 0.015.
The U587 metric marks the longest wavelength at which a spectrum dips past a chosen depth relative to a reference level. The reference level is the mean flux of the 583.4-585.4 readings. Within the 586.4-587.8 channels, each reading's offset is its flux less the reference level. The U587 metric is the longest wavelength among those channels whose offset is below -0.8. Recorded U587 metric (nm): 587.1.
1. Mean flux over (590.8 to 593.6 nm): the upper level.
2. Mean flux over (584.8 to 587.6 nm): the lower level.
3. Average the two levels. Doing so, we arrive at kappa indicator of 28.7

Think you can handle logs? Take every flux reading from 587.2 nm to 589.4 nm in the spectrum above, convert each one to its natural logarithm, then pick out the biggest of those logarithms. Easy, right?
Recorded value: 3.53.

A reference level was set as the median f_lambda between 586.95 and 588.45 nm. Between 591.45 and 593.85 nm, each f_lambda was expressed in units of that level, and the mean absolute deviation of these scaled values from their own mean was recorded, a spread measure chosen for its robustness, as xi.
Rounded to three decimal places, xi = 0.037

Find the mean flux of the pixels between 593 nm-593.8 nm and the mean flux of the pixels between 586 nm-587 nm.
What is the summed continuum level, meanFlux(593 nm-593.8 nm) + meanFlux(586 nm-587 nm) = 56.3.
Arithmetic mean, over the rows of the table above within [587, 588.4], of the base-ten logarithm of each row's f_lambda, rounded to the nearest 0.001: 1.449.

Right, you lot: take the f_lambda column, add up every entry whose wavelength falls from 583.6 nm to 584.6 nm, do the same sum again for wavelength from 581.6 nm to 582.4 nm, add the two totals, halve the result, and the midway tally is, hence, 89.5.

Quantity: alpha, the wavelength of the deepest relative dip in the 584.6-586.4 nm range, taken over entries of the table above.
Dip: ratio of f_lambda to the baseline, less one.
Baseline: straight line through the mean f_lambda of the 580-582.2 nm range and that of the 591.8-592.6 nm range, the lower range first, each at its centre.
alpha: 585.0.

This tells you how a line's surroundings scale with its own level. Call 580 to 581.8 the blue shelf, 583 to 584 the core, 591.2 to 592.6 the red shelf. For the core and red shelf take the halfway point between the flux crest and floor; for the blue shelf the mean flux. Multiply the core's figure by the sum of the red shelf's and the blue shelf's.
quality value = 1707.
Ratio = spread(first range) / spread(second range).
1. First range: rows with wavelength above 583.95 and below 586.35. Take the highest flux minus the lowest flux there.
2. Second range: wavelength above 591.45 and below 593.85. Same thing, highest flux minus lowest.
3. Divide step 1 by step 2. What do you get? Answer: 1.0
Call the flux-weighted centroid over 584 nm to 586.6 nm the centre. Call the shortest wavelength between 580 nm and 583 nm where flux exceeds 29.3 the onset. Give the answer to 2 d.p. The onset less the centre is -4.19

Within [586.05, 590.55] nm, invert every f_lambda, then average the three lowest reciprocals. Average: 0.0326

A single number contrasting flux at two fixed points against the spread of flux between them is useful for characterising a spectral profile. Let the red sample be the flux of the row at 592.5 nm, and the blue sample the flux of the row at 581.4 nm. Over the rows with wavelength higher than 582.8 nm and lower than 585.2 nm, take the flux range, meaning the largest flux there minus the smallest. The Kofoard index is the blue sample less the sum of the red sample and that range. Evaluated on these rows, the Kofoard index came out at -2.4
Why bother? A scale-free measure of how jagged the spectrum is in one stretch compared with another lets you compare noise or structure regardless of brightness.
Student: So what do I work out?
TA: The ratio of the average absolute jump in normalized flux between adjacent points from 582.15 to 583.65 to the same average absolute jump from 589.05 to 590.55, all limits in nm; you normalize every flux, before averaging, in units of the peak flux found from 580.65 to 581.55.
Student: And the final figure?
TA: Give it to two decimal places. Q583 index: 0.55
